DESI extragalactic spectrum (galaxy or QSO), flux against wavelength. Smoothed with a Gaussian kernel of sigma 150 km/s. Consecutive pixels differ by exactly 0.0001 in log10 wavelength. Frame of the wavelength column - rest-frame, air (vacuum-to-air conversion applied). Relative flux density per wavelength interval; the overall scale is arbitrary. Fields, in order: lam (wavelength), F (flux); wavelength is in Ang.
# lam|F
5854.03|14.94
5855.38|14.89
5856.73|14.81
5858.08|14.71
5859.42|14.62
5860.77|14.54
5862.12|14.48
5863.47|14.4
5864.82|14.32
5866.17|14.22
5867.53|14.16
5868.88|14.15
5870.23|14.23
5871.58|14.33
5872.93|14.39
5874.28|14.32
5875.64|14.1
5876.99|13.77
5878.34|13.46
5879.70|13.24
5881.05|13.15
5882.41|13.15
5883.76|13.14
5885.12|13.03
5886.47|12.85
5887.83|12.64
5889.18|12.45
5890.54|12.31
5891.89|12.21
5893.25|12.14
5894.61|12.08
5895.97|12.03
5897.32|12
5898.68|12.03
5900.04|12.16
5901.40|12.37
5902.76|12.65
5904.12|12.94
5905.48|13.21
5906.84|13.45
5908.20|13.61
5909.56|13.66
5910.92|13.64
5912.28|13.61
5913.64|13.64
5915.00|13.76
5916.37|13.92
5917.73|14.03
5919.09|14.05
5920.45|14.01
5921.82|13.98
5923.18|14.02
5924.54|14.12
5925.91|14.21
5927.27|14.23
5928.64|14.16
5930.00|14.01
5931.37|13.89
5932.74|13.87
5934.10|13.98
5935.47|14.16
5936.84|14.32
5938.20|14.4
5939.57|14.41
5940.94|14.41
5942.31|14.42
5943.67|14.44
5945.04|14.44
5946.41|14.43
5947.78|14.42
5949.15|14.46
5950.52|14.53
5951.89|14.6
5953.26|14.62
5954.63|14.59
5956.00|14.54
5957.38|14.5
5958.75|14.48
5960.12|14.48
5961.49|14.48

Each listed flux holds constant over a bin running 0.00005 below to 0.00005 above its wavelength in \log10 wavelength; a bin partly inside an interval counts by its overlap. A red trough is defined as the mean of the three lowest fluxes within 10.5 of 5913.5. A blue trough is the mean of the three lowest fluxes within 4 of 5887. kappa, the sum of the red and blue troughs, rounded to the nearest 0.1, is 25.7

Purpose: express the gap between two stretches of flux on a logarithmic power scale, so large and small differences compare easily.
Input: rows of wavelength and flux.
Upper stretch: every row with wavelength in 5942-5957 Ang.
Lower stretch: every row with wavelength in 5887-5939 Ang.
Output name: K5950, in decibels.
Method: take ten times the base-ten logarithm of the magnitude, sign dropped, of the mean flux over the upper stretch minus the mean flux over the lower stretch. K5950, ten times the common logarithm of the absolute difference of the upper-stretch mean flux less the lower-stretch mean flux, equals 0.5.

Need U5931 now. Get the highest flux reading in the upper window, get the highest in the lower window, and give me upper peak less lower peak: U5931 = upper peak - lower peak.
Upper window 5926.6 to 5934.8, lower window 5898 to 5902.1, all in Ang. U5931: 1.9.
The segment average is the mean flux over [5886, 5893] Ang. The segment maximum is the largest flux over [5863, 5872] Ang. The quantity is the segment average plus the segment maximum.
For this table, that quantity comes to 26.9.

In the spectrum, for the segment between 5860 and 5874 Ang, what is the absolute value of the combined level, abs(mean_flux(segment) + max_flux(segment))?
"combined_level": 28.9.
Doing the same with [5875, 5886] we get 27.5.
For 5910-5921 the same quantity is 27.9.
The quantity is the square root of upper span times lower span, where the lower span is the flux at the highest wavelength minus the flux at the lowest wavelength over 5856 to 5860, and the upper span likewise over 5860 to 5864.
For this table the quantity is 0.16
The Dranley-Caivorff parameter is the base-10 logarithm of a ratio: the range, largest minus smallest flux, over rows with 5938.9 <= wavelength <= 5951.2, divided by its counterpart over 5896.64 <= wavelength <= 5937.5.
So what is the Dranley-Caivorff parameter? -1.3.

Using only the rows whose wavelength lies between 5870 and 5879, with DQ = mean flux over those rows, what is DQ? 14.1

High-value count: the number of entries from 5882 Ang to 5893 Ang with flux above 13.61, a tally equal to 0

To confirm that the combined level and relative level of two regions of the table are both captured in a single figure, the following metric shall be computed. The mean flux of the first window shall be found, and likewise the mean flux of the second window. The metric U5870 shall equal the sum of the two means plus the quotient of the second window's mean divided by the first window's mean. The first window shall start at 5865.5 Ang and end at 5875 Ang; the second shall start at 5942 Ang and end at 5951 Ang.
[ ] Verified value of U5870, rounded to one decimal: 29.7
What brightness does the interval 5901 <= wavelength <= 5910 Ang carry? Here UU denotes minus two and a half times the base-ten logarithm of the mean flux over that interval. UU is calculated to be -2.80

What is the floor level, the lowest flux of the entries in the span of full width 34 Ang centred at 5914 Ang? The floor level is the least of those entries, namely 12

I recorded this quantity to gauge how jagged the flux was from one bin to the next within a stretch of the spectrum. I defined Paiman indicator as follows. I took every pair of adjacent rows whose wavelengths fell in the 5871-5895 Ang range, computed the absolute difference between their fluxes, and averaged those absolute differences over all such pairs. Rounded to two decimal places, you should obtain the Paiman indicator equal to 0.14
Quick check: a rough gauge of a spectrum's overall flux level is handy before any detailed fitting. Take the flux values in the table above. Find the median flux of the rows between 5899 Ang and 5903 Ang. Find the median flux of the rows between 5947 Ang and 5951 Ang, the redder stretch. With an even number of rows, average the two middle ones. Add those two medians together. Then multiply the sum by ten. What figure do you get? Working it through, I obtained 268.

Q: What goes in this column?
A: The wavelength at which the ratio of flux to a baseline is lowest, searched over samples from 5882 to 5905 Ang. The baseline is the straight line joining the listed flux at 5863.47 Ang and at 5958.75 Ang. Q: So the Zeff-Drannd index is 5897.32 Ang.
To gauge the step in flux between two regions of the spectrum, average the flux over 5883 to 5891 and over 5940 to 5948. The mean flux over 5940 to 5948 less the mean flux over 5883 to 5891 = 1.7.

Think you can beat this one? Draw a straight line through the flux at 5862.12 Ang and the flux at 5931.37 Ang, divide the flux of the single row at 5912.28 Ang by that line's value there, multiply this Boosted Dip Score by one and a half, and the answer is 1.45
